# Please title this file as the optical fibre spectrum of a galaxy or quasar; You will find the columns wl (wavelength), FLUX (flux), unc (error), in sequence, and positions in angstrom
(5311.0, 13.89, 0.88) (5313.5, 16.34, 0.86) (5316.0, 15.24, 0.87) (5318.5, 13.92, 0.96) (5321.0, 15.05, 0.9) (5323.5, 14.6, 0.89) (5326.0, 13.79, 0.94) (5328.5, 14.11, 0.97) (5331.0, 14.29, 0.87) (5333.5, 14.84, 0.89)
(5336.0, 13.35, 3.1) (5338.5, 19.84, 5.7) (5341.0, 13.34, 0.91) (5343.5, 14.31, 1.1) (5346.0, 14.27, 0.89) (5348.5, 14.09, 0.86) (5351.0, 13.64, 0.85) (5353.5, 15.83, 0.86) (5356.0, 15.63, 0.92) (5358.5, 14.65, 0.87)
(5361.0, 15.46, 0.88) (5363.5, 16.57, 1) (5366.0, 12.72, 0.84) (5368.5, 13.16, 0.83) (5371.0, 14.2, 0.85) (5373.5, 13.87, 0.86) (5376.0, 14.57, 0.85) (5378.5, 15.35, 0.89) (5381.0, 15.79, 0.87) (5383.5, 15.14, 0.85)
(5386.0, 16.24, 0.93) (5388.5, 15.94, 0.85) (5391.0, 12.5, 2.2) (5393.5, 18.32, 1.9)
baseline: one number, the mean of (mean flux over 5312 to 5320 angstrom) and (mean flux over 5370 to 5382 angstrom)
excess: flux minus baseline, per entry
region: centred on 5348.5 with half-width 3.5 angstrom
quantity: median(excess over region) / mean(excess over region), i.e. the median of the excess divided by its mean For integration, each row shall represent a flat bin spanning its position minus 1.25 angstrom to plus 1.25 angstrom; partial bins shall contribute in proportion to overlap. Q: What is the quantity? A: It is 0.91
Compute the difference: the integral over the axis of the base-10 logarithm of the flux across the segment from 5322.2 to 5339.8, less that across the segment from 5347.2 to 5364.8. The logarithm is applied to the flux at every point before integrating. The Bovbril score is -0.1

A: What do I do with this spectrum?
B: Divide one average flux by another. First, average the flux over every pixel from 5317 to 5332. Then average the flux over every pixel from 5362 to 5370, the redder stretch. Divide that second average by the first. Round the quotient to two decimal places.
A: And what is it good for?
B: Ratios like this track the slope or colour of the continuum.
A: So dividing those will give 0.99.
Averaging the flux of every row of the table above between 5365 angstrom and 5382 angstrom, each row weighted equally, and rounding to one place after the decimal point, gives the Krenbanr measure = 14.2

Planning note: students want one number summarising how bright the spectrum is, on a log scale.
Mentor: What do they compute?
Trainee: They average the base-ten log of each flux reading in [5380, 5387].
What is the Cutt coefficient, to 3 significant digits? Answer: 1.20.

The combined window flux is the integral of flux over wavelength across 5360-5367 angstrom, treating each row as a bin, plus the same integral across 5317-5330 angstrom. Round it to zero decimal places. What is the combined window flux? 291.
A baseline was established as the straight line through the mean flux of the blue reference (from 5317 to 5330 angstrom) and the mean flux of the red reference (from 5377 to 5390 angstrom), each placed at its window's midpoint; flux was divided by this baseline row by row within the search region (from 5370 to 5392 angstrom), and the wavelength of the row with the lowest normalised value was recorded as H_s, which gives 5391.0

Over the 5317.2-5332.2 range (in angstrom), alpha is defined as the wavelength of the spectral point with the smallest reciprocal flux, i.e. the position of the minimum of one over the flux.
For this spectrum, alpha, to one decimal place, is 5321.0 angstrom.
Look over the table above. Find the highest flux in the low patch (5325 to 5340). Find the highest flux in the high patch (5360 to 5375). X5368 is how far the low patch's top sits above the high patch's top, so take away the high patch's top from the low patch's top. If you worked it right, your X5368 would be 3.3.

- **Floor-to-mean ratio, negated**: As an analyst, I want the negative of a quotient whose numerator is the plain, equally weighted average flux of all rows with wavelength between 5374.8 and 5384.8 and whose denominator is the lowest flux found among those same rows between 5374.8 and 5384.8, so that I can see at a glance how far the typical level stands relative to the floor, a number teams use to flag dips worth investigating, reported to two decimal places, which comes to -1.04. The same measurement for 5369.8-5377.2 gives -1.02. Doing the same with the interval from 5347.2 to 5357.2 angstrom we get -1.08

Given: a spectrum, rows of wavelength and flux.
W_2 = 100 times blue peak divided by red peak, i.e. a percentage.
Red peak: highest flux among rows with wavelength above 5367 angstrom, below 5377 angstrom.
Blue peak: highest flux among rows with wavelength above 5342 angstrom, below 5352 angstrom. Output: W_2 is 98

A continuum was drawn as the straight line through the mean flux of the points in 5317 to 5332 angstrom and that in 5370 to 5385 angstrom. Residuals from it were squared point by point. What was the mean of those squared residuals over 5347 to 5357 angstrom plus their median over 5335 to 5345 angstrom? 2.1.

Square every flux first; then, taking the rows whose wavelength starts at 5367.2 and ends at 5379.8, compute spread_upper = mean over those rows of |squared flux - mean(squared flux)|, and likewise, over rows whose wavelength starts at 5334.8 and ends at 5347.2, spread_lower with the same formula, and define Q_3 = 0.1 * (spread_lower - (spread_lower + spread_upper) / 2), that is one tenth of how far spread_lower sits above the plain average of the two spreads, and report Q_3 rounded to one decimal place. 2.4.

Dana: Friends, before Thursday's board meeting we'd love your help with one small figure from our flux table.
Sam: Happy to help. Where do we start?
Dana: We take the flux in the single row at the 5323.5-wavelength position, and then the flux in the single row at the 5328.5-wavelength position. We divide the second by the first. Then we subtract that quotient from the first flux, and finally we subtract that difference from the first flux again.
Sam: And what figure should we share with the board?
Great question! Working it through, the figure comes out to 0.97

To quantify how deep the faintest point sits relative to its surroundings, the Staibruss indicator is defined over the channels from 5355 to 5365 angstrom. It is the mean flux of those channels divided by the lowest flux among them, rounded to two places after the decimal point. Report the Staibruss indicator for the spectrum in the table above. 1.06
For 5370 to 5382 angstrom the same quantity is 1.06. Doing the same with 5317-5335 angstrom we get 1.04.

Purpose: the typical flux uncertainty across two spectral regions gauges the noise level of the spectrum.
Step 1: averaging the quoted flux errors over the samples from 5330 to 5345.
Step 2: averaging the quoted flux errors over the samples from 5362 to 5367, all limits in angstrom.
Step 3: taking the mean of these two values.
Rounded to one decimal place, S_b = 1.5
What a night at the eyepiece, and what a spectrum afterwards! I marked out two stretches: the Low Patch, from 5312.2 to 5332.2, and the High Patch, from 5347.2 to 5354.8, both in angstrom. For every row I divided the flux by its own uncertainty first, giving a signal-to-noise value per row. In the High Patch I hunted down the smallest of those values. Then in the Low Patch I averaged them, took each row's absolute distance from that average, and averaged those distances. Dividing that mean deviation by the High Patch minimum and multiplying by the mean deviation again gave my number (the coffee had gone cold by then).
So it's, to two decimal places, 0.10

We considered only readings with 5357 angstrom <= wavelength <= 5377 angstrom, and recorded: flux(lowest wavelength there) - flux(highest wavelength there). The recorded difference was 0.1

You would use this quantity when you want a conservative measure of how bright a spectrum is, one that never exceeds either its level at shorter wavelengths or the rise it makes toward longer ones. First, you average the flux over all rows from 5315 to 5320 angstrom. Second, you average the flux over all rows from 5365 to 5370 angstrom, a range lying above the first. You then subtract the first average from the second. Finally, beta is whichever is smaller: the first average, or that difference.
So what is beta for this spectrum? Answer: -1.6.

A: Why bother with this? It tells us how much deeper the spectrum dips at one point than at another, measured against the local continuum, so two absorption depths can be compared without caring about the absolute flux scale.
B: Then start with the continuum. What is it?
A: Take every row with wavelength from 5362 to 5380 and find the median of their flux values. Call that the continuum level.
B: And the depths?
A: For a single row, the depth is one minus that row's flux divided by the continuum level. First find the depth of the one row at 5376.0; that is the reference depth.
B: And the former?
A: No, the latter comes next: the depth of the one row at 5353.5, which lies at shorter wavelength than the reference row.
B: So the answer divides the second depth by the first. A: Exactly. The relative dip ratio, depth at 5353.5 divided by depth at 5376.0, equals 4.4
